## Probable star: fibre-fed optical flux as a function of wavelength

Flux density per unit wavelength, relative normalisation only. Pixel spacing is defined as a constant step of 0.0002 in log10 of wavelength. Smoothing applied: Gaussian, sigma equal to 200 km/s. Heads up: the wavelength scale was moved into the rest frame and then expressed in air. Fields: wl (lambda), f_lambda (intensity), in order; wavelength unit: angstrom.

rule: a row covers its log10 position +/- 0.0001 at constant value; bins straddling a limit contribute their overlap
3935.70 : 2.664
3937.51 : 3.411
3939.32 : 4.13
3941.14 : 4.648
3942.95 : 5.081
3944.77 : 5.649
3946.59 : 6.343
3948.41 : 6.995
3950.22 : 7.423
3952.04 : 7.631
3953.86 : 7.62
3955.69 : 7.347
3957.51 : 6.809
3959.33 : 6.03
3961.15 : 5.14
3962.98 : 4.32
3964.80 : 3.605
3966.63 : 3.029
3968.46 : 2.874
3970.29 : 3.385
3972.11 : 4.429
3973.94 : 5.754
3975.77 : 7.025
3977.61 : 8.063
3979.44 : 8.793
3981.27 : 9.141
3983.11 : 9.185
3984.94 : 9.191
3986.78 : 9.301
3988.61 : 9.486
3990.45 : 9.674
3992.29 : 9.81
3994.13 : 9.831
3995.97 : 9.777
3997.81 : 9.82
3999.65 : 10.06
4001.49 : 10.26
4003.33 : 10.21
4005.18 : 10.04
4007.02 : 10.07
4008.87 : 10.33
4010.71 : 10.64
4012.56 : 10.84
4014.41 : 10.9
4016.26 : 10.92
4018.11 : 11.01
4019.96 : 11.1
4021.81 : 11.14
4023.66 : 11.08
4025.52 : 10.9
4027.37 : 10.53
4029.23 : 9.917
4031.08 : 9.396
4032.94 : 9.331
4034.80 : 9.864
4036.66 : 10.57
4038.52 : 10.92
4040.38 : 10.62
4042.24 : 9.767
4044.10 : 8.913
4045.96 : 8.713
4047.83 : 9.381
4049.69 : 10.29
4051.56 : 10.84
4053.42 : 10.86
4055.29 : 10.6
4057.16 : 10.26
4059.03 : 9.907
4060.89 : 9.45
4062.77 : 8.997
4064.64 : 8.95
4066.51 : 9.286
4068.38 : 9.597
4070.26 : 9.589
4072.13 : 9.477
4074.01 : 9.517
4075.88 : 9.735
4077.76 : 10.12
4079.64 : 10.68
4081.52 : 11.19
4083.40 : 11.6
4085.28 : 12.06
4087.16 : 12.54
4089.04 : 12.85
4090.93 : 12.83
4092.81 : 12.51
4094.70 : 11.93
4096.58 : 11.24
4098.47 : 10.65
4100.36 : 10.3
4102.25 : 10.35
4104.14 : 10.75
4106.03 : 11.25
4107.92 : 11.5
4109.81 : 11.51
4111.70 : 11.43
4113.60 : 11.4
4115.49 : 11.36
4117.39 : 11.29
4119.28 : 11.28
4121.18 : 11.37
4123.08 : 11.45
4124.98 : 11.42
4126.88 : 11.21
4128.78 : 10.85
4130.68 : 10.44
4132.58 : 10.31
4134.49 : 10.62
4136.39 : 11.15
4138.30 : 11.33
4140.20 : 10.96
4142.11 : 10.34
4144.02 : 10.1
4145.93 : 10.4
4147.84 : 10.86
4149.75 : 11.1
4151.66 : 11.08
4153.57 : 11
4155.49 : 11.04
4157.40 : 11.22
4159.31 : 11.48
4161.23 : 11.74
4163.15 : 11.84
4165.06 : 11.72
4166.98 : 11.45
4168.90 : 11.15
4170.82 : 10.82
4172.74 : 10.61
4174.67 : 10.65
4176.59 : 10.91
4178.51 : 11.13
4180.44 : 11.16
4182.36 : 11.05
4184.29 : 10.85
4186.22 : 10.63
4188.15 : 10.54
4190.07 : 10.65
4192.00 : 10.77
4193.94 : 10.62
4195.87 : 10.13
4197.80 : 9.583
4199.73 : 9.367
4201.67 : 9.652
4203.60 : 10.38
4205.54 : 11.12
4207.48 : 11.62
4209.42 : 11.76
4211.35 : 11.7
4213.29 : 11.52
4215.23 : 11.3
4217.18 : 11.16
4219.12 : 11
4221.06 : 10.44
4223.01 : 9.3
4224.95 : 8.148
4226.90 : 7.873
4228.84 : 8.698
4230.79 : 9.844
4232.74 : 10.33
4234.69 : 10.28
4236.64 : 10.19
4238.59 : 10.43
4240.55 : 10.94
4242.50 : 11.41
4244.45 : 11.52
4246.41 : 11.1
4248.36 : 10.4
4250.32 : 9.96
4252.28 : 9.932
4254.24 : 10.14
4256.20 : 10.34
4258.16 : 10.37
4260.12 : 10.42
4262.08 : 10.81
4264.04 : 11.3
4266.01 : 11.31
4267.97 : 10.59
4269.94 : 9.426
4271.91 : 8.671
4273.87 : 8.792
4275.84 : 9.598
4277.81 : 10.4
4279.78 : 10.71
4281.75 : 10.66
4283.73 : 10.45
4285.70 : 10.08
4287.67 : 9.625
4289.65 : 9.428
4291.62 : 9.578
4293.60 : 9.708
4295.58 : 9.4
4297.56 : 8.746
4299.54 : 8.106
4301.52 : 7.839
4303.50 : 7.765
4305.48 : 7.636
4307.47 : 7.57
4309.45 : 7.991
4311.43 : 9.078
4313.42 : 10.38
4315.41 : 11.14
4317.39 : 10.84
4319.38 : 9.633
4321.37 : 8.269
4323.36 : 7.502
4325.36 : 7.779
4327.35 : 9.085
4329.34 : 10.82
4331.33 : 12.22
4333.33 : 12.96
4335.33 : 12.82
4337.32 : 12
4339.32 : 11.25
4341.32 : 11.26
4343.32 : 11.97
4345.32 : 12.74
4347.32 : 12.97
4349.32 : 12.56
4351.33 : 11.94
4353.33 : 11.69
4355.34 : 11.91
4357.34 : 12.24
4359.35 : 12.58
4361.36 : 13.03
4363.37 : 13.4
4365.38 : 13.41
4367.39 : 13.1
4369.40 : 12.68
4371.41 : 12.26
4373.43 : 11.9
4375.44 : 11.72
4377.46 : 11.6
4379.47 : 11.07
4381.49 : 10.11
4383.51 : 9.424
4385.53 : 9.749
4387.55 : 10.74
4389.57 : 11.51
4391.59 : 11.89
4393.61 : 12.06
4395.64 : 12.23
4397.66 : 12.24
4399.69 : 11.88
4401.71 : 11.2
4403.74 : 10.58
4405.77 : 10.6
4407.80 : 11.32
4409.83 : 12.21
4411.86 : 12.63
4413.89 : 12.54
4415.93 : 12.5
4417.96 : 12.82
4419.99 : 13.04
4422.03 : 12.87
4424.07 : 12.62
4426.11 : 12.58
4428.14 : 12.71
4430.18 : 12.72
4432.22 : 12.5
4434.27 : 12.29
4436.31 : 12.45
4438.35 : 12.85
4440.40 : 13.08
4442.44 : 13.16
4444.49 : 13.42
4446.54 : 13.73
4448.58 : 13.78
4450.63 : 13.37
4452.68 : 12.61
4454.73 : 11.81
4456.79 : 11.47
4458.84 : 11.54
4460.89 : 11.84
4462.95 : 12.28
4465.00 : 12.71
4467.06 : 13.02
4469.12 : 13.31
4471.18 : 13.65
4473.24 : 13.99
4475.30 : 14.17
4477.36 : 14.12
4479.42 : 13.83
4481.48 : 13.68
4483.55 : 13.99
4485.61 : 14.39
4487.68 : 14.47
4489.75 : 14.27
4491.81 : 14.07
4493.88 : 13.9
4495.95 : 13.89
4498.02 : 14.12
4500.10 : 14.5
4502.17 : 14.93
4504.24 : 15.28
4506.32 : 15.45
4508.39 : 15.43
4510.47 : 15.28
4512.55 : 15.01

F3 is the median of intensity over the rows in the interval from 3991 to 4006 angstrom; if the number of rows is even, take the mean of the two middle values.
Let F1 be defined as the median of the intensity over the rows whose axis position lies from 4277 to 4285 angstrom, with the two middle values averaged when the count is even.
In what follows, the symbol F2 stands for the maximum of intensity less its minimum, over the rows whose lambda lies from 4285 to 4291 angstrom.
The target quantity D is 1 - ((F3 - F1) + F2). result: 1.0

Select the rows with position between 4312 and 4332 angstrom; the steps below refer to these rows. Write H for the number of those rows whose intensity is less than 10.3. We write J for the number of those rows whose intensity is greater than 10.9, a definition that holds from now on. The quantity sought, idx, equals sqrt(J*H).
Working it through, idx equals 3.2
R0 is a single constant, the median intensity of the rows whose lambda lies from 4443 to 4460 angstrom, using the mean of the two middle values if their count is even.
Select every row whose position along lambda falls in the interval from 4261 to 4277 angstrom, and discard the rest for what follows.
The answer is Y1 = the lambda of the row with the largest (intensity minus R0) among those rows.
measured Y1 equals 4266.01 angstrom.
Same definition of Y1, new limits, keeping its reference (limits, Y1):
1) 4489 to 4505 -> 4504.24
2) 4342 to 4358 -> 4347.32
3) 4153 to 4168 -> 4163.15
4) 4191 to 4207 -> 4205.54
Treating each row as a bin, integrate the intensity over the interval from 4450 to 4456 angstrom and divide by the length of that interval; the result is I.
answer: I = 12.5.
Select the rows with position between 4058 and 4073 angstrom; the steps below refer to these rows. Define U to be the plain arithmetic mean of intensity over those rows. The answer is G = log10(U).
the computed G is 0.97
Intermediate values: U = 9.4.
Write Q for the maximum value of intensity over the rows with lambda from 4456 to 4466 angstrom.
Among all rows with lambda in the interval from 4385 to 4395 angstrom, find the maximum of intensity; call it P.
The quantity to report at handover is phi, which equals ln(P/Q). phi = -0.05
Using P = 12.06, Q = 12.71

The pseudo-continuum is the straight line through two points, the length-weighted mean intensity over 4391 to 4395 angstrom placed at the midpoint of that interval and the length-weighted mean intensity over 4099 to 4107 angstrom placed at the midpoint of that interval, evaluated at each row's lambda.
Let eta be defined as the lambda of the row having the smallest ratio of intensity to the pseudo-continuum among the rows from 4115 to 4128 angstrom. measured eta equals 4126.88 angstrom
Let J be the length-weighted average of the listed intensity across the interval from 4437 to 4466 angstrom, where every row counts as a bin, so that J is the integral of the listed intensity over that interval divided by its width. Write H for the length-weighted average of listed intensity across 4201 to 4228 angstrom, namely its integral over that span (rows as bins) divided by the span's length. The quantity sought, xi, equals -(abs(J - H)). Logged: -2.2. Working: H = 10.5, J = 12.7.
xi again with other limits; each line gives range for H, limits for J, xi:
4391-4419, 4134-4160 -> -1.0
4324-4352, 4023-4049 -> -1.6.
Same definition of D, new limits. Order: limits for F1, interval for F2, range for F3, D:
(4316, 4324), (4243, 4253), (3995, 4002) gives -1.6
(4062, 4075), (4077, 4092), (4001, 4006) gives -2.5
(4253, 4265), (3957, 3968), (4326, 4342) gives -4.0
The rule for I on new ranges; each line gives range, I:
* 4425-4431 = 12.7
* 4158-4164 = 11.7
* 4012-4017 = 10.9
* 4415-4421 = 12.8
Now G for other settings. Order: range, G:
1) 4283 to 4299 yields 0.98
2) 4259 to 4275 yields 1.01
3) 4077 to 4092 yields 1.07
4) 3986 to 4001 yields 0.99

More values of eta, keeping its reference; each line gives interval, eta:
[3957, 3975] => 3968.46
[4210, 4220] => 4219.12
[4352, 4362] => 4353.33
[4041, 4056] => 4045.96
